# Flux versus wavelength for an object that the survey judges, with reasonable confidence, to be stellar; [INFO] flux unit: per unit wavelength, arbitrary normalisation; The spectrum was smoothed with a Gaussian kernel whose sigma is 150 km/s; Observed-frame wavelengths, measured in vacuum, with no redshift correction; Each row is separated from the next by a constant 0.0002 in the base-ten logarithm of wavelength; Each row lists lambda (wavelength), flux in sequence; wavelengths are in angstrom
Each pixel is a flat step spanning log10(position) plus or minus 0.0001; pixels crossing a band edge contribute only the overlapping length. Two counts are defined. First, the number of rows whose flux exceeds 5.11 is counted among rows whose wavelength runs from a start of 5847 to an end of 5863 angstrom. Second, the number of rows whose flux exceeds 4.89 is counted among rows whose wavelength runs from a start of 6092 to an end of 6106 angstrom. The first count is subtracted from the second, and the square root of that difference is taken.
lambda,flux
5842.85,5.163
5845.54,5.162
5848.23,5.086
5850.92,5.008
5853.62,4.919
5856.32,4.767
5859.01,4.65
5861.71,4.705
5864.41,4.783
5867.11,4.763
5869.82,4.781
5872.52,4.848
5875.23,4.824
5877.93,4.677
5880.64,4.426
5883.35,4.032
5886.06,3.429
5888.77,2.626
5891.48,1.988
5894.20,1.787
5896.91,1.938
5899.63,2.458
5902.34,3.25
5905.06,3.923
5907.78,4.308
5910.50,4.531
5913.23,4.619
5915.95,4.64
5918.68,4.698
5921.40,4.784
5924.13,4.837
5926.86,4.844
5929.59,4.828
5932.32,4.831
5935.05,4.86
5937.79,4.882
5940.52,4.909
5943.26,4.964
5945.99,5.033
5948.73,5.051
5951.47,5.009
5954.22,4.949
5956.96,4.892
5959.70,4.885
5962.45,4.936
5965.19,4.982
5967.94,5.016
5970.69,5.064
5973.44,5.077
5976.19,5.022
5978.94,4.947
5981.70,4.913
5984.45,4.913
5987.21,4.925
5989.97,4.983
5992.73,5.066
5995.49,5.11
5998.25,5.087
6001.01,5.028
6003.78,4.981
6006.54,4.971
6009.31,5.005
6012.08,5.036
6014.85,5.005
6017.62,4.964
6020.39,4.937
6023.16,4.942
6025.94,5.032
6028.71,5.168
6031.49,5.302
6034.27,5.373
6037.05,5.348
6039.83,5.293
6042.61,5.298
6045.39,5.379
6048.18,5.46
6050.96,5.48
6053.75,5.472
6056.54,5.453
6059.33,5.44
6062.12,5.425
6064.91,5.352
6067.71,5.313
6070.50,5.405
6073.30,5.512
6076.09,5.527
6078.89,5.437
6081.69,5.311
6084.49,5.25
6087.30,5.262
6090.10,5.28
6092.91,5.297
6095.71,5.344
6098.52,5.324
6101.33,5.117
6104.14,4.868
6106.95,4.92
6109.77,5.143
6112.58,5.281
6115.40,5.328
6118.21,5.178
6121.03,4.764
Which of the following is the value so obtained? 2.00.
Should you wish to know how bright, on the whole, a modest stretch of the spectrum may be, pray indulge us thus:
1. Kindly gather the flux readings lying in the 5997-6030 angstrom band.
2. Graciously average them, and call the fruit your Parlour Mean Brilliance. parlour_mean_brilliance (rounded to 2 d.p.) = 5.01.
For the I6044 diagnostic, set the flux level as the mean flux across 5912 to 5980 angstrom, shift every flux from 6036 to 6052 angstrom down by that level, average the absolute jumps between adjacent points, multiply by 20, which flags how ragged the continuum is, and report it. 0.97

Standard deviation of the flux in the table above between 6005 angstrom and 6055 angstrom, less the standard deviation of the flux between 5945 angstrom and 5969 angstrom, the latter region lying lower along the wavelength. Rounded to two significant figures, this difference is 0.14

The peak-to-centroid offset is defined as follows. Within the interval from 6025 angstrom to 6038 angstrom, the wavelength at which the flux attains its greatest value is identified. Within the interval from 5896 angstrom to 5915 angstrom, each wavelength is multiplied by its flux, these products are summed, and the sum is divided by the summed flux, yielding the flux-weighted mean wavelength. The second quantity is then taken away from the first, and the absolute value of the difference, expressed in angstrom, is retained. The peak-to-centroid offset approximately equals 127.8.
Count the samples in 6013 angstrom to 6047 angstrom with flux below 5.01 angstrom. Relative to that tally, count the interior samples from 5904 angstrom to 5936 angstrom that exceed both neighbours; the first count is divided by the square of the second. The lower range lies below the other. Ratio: 4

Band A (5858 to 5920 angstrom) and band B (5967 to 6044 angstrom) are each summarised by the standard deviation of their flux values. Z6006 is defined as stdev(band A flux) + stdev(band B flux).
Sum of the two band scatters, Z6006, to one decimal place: 1.2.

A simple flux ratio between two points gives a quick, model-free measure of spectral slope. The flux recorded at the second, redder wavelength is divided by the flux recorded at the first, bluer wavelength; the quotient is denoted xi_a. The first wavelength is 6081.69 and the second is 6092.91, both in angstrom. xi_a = 1.00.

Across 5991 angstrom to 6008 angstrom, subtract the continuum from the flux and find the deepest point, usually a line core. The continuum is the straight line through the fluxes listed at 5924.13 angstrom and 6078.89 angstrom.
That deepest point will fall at 6006.54 angstrom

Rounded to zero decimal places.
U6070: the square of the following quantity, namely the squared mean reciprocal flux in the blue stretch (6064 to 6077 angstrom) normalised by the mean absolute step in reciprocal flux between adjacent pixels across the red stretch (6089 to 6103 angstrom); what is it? 166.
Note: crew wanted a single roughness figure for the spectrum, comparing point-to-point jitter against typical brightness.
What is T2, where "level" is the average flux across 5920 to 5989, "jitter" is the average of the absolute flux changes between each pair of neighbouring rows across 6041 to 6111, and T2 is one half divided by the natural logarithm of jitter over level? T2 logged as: -0.118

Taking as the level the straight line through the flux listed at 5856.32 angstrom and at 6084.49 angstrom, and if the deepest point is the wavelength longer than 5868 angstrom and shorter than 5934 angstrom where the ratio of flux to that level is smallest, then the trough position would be 5894.20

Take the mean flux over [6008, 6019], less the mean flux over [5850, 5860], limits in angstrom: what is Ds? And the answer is 0.17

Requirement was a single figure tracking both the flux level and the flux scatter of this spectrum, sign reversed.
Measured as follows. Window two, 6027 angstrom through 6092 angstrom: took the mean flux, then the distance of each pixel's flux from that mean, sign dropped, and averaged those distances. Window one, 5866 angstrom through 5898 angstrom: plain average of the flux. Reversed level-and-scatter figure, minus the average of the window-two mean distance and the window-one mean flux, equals -1.88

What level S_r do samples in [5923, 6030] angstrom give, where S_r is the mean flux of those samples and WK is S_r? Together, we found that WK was 5.0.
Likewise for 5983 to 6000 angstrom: 5.0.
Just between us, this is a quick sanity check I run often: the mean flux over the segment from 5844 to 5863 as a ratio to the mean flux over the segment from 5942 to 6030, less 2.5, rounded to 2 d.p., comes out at -1.52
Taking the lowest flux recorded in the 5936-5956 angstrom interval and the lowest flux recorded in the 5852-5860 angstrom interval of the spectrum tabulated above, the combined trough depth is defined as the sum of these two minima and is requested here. 9.5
